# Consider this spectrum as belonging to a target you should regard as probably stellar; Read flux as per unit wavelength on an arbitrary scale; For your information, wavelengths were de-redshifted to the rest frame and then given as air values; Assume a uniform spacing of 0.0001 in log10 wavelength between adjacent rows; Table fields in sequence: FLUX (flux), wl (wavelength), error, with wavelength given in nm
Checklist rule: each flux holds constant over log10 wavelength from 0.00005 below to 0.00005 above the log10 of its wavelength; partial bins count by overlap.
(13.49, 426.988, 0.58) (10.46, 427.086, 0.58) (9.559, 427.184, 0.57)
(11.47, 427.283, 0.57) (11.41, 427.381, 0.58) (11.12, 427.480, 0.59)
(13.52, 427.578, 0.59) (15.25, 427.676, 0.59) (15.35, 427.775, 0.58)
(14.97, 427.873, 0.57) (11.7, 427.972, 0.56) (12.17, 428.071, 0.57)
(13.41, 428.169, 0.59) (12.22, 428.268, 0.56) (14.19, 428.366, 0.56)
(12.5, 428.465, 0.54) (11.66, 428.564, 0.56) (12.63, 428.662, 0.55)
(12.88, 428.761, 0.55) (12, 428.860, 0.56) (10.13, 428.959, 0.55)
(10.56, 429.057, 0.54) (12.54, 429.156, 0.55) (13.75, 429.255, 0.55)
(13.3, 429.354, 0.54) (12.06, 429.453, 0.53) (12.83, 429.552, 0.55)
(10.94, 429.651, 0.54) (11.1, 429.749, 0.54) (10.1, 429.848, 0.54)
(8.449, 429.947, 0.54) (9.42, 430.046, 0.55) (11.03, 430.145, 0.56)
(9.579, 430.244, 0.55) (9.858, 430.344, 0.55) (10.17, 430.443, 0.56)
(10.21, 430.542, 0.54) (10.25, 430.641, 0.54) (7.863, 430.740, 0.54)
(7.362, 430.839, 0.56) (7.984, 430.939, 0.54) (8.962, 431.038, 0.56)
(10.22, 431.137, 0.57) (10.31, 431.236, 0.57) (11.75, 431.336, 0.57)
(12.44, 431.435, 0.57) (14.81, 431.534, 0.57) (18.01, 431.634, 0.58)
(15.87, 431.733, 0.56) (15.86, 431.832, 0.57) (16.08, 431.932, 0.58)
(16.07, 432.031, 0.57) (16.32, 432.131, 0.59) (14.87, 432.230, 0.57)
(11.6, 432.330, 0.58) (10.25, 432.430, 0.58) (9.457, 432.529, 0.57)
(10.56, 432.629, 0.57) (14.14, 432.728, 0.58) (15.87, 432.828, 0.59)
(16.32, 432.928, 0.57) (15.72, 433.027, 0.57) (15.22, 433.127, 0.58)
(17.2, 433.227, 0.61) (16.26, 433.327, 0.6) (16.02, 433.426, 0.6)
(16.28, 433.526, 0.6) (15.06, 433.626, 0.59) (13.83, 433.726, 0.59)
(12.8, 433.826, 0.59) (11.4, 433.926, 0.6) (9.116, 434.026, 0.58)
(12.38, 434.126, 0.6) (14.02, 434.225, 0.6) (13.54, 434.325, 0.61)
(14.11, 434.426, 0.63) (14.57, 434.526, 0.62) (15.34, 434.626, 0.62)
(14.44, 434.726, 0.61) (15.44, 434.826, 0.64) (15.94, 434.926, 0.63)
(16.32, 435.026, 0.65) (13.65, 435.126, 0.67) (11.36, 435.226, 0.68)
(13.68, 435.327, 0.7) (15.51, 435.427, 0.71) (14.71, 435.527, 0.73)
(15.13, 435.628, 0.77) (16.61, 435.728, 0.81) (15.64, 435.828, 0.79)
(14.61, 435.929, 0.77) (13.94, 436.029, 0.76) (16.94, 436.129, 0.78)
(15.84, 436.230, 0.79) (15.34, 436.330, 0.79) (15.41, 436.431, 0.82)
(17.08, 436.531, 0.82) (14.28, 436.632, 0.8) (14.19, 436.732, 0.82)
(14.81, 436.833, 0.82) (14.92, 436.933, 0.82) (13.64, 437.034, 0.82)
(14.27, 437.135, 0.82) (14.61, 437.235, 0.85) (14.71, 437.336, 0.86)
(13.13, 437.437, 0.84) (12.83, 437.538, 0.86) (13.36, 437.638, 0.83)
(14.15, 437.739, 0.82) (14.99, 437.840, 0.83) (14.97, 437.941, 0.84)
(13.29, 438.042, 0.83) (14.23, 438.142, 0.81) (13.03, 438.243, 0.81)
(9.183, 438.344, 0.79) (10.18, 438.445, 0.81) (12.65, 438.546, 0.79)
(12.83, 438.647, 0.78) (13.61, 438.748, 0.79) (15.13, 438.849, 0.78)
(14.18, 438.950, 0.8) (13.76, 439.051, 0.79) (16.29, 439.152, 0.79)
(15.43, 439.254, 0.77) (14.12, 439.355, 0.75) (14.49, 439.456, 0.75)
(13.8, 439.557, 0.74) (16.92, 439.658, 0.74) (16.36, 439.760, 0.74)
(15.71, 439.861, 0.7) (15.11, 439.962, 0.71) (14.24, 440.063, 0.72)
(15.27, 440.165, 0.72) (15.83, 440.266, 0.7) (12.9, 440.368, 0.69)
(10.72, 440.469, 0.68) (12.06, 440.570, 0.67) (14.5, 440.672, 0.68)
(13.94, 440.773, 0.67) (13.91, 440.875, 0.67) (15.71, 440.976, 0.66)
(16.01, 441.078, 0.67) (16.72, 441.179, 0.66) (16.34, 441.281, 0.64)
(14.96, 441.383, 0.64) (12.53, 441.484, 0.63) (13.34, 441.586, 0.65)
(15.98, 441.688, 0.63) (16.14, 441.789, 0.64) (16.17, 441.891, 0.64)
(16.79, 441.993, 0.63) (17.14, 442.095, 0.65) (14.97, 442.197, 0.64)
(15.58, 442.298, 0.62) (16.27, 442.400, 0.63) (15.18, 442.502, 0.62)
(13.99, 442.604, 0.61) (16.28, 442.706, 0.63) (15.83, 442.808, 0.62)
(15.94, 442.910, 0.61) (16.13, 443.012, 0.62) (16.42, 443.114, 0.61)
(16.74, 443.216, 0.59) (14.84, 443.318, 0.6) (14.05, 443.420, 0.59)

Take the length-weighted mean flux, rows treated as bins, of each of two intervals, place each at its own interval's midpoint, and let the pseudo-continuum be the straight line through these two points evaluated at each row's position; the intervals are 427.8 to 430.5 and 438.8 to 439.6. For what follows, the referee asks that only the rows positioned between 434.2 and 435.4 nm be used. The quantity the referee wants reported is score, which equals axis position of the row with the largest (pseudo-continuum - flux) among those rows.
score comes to 435.226 nm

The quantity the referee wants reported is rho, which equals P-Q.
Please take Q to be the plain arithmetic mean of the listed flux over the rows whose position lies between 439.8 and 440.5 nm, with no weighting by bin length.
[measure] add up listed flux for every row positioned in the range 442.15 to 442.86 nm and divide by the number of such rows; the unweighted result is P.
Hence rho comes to 1.2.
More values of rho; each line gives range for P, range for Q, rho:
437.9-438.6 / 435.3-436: -2.6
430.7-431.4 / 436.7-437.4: -5.2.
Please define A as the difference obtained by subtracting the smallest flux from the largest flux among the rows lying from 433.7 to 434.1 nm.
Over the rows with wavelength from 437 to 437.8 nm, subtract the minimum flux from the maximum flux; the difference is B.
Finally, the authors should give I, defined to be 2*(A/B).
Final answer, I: 5.0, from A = 4.7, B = 1.9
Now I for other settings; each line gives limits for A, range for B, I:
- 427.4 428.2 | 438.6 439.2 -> 2.4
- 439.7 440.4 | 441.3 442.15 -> 1.5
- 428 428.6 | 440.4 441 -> 1.0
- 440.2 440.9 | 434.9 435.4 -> 2.1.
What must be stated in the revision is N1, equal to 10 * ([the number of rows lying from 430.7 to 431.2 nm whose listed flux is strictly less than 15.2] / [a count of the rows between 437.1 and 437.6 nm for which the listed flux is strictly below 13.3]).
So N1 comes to 25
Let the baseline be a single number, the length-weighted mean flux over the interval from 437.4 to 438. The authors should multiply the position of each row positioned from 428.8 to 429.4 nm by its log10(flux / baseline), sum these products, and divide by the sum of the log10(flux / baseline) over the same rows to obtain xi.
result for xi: 429.02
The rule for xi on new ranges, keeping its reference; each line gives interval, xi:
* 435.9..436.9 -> 436.36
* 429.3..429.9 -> 429.68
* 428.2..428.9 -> 428.60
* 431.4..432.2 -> 431.89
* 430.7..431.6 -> 430.97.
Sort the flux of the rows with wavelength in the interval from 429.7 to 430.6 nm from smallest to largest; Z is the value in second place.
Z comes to 9.42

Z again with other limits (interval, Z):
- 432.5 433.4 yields 10.56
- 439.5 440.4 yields 13.8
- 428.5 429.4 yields 10.56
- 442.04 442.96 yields 14.97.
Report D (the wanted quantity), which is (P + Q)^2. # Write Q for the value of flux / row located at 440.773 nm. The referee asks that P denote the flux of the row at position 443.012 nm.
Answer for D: 904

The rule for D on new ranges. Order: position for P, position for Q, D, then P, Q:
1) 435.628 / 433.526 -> 987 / 15.13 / 16.28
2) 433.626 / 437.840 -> 903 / 15.06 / 14.99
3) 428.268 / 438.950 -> 697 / 12.22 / 14.18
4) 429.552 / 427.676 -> 788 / 12.83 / 15.25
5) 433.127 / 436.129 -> 1034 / 15.22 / 16.94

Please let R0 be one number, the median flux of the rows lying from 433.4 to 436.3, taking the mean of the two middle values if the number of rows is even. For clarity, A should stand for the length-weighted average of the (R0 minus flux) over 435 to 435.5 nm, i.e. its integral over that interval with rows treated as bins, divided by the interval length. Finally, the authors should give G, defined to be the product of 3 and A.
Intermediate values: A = 0.6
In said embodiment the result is 2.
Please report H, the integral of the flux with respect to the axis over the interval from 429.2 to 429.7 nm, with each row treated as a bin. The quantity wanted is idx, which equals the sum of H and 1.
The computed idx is 7.3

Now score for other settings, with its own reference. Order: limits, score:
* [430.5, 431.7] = 430.839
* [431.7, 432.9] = 432.529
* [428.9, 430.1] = 429.947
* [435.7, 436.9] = 436.029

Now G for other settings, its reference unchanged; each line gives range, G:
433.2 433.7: -4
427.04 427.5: 11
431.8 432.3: -3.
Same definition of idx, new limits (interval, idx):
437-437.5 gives 8.0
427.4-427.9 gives 7.9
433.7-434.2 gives 7.0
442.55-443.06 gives 9.0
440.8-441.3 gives 8.8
